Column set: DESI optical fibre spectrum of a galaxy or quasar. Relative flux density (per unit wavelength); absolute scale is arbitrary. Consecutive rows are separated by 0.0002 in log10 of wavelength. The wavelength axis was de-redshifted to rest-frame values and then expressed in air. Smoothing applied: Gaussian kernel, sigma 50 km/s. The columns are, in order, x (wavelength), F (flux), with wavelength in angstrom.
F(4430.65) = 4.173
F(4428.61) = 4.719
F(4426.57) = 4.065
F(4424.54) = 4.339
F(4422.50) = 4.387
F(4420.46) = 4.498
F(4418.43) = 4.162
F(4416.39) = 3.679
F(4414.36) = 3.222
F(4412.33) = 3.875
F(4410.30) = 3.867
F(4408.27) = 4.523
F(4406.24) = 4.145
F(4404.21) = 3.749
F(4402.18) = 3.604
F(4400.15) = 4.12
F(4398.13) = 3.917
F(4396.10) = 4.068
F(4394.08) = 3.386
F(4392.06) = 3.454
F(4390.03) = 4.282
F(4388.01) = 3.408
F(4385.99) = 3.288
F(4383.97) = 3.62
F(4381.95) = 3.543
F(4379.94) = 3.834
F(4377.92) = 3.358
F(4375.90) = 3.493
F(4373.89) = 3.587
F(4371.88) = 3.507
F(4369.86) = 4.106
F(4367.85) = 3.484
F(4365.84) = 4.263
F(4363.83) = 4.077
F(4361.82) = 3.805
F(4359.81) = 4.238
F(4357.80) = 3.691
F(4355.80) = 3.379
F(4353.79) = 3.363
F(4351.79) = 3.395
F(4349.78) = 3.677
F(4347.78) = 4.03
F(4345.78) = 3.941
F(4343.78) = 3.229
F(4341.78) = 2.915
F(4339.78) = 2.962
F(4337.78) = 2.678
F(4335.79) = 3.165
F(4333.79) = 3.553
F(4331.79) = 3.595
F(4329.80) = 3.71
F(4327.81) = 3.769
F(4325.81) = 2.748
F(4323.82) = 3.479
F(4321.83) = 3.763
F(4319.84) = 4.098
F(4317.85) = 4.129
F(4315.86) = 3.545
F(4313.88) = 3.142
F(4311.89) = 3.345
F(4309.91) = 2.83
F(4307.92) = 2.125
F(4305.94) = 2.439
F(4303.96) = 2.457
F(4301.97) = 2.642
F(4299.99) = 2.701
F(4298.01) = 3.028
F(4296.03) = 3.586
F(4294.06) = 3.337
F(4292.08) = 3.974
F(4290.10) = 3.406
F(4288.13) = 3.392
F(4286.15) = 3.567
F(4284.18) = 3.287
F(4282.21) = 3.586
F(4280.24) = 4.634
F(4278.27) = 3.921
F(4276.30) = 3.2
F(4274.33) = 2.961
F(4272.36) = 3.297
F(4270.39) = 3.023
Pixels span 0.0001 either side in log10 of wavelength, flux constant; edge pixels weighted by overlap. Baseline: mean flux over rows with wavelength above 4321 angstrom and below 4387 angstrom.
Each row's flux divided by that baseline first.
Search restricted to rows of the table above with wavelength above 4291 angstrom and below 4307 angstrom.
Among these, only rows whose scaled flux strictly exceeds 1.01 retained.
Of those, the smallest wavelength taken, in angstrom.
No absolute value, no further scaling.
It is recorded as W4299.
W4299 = 4292.08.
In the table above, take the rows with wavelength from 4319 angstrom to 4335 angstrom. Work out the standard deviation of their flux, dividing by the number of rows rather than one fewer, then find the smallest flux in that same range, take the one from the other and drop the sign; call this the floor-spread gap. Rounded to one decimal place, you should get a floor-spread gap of 2.4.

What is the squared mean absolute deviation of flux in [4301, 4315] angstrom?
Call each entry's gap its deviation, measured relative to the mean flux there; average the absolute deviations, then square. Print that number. 0.11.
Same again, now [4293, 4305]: 0.13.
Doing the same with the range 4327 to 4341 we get 0.12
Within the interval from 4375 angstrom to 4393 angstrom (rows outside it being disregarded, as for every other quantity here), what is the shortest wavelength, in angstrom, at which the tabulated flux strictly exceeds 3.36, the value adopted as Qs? 4375.90 angstrom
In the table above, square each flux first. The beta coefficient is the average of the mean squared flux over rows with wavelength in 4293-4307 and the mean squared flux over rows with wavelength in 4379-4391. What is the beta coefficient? 11.0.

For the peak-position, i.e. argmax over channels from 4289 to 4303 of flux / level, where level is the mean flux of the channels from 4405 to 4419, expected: 4292.08 angstrom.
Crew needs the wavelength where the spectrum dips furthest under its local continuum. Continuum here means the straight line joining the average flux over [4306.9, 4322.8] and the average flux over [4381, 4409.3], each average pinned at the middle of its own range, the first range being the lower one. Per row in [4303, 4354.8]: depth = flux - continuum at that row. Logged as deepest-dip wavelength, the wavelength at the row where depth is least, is 4307.92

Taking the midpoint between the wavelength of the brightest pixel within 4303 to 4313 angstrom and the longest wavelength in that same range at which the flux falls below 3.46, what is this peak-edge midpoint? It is 4311.9 angstrom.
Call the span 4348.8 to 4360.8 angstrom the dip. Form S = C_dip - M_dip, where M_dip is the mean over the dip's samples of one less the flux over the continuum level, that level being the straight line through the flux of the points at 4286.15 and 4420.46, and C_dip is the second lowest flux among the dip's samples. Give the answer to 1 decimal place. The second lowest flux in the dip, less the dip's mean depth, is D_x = 3.3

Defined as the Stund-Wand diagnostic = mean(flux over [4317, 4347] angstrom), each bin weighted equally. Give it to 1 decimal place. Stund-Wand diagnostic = 3.4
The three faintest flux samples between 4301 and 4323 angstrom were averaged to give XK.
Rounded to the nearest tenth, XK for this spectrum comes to 2.3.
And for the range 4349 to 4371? 3.4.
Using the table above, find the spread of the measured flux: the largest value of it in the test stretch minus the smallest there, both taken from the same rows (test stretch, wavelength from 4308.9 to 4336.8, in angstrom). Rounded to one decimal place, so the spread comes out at 1.4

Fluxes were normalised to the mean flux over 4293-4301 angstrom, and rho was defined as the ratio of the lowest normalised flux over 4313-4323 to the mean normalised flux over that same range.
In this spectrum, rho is 0.84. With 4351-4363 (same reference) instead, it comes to 0.92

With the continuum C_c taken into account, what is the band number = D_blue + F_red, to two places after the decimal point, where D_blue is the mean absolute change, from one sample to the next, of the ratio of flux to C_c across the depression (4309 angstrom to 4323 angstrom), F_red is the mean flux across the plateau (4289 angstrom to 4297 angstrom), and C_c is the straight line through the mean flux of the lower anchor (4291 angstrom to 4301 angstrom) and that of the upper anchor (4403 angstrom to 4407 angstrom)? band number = 3.68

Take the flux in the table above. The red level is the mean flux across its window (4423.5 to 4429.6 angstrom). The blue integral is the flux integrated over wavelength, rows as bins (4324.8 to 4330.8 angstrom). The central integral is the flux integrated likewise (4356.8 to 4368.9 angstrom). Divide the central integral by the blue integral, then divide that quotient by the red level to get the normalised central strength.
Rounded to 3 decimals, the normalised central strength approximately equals 0.531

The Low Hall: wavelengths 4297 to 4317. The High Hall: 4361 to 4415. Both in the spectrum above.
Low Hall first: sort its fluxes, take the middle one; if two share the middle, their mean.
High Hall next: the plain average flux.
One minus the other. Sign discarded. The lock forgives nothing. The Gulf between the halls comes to 1.0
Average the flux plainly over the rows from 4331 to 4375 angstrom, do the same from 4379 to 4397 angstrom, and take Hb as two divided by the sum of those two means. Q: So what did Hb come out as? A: 0.277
